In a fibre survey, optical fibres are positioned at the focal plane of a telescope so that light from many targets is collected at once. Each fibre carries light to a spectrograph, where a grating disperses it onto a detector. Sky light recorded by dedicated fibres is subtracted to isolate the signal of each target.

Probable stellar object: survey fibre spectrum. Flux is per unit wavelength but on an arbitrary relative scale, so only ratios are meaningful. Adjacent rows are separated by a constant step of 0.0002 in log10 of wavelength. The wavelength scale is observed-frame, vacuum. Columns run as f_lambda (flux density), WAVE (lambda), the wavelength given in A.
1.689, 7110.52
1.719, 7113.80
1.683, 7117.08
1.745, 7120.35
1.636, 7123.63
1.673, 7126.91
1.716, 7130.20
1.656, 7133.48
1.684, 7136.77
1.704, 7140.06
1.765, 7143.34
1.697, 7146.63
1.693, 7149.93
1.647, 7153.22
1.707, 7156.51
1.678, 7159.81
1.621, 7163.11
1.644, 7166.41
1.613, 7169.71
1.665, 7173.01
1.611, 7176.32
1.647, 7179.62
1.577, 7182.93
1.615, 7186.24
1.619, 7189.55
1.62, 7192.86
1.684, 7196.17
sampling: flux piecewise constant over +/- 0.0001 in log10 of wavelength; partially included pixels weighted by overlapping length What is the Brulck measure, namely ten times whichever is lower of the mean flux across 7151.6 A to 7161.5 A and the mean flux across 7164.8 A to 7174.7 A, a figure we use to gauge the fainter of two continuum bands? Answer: 16.4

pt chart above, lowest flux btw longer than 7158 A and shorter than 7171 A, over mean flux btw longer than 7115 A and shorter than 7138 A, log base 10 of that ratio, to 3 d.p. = -0.019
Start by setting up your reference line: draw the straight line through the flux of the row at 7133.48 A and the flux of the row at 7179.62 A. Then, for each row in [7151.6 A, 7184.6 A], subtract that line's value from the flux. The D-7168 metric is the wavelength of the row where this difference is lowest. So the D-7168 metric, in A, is 7182.93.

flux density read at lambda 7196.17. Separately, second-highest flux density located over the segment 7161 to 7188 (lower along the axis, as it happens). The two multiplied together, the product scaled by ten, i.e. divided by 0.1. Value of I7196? 27.7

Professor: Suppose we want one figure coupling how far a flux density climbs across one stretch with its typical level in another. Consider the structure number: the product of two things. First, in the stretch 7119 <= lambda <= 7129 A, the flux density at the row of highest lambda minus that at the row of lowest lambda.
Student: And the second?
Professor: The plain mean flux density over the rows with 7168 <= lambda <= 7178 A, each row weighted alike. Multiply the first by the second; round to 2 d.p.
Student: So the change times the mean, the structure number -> -0.12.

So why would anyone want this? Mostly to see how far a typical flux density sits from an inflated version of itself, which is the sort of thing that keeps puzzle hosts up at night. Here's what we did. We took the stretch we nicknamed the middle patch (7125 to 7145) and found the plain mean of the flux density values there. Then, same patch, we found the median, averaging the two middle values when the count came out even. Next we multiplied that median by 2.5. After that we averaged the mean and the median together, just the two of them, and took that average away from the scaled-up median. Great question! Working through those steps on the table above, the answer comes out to 2.54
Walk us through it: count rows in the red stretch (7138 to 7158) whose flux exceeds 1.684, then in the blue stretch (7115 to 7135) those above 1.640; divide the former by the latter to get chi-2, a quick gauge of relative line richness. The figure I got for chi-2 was 1.00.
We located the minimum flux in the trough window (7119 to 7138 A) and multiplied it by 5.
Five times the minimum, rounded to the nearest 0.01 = 8.18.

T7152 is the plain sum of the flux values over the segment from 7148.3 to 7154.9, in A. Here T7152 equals 3.34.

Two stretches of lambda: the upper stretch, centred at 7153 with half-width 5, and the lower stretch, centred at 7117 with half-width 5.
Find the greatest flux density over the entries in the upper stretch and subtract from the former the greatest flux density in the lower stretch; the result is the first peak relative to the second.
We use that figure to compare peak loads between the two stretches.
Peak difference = -0.038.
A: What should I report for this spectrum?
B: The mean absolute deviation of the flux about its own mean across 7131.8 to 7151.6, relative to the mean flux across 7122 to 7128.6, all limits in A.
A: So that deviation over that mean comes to 0.014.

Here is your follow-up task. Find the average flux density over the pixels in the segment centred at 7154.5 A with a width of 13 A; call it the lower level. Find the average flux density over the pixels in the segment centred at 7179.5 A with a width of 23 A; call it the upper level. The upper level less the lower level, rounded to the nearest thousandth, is -0.060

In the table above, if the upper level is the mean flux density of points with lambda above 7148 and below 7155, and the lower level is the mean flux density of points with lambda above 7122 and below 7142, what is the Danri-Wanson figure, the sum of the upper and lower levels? 3.35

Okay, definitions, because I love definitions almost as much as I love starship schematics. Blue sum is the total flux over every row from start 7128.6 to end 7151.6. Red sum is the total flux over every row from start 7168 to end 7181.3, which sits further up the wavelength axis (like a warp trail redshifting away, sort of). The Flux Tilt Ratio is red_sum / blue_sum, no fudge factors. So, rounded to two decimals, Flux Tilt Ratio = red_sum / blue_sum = 0.55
